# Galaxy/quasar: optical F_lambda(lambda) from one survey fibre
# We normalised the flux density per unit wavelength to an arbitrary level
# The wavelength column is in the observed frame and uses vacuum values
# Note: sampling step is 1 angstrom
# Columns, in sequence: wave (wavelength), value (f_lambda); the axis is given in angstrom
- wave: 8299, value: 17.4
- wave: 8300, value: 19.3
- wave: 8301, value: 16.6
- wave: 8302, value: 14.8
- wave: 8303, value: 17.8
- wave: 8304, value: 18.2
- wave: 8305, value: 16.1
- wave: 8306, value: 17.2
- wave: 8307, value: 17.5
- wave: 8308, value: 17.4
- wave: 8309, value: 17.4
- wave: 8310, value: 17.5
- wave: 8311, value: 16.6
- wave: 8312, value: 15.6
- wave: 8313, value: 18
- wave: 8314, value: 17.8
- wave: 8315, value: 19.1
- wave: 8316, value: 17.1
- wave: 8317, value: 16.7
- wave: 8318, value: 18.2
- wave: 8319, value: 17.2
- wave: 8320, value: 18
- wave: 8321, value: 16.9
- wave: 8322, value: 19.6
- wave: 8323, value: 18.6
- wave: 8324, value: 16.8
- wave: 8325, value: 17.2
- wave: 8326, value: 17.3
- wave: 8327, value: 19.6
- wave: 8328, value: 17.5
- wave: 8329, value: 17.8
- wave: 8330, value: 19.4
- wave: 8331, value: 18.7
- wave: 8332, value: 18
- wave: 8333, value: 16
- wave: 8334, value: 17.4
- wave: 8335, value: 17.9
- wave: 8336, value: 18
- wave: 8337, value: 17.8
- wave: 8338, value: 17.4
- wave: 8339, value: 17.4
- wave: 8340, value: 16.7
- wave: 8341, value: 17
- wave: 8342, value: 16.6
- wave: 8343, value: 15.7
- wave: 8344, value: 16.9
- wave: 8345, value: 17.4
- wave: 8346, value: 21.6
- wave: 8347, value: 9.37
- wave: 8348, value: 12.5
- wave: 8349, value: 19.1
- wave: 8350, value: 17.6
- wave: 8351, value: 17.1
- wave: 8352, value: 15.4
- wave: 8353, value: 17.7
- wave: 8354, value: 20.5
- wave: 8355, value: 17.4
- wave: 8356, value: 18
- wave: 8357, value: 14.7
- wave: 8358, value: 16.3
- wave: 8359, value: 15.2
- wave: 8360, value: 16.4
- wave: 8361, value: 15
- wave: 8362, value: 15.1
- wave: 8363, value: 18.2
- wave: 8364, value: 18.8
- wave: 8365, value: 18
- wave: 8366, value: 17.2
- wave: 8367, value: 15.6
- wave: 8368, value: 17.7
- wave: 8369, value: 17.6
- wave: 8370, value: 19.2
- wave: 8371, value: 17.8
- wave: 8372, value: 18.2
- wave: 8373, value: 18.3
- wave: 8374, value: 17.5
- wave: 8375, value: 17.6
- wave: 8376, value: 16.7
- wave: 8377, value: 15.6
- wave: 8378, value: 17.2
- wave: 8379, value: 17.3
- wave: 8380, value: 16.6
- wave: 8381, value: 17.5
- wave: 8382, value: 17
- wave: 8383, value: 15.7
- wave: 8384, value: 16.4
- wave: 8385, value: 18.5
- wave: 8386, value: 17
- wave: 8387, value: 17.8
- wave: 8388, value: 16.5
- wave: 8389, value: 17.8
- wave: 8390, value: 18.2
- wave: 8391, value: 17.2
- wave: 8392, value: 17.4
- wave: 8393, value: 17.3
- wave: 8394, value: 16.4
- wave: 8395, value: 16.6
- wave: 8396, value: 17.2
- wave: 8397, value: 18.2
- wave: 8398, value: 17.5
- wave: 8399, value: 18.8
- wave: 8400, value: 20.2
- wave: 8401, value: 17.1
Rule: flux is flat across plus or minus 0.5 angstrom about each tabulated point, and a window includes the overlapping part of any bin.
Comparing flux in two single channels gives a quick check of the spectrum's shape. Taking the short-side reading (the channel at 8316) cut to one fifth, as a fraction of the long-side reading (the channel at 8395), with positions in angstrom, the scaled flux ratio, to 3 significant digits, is 0.206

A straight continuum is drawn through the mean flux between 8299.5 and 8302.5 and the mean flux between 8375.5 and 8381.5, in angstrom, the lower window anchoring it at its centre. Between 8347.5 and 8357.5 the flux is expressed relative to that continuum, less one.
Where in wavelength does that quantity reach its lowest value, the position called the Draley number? 8348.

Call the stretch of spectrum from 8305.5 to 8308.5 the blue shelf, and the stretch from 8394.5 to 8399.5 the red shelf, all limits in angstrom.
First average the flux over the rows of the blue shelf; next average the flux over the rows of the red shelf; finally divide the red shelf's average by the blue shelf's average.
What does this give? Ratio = 1.02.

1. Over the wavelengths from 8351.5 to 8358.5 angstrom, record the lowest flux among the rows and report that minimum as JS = 14.7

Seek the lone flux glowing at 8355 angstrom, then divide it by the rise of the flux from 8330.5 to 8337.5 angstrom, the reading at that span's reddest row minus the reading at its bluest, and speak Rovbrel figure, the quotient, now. -19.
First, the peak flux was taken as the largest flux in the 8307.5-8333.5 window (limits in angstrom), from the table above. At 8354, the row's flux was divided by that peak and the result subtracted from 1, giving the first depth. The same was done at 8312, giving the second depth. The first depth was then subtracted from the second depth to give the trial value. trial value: 0.25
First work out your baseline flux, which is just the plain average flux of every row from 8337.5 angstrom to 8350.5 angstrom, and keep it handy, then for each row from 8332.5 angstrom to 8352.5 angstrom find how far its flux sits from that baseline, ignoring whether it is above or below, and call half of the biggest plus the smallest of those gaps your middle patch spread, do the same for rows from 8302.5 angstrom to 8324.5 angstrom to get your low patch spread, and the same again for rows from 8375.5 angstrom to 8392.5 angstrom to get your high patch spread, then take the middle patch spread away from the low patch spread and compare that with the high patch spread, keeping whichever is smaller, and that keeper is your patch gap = -2.1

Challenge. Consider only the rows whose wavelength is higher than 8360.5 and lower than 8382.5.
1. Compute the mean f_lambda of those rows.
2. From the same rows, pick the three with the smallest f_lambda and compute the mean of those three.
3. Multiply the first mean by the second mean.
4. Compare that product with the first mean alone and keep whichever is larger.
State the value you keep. 263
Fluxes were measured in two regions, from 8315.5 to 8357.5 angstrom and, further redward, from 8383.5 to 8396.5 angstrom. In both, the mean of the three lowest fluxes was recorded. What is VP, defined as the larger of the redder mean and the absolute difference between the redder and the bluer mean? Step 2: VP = 16.4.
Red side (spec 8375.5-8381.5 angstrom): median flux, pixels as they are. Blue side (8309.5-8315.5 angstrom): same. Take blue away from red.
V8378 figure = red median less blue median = -0.7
